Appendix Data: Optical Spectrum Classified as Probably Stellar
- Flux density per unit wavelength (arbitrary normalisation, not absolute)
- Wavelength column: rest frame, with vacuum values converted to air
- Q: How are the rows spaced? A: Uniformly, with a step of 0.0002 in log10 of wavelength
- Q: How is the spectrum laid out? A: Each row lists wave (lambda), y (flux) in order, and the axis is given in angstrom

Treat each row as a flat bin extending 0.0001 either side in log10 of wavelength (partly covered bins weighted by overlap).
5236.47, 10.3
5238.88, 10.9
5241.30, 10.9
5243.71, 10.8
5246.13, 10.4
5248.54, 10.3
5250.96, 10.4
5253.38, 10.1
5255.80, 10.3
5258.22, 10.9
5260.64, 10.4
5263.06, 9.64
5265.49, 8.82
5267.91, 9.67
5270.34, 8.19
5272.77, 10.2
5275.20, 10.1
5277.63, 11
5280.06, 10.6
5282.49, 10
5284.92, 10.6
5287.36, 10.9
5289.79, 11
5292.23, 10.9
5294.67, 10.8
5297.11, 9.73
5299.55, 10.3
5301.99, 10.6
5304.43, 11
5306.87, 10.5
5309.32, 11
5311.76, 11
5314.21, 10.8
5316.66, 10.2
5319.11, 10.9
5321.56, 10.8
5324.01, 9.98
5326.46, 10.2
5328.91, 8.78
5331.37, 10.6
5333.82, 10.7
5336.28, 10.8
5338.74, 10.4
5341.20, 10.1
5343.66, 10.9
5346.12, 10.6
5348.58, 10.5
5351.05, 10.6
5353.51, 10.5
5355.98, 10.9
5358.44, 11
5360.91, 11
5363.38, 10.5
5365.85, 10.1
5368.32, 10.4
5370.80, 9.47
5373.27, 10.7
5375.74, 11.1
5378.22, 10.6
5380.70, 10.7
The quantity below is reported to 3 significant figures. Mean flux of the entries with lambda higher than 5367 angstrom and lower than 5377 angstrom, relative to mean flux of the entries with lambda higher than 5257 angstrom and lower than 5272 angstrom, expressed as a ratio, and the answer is 1.08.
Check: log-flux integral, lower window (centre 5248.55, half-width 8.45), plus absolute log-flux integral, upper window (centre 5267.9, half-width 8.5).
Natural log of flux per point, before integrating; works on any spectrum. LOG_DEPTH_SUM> 78.0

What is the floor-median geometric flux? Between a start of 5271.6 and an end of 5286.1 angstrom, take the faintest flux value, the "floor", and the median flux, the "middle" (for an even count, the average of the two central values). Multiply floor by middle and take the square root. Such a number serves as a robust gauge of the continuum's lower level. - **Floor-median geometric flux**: 10.2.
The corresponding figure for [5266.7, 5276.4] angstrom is 9.0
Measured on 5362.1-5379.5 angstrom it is 10.0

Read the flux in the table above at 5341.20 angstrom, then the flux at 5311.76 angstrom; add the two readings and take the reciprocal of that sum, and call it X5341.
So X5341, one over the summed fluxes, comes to 0.0474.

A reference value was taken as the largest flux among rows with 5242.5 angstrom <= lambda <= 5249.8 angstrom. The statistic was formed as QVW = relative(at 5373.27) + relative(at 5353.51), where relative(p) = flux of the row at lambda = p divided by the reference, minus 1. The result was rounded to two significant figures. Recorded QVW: -0.037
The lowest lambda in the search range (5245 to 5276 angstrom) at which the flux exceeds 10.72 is 5258.22 angstrom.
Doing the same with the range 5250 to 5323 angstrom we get 5258.22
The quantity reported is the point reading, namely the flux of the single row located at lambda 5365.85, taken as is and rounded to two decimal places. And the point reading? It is 10.10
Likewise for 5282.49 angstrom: 10.00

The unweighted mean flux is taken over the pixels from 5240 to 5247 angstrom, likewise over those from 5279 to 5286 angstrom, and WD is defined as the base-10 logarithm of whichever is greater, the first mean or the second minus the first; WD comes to 1.03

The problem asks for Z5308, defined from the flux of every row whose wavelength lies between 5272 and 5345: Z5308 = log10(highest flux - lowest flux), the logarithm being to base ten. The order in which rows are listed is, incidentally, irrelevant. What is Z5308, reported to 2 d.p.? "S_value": 0.35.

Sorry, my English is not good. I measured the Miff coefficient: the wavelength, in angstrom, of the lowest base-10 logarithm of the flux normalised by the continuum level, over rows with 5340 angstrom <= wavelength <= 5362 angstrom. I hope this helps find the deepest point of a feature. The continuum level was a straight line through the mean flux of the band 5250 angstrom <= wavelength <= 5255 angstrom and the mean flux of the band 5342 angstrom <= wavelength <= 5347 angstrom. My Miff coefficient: 5341.20 angstrom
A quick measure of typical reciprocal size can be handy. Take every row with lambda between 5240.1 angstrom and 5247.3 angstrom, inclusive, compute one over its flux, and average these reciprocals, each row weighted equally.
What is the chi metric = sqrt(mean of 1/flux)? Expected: 0.306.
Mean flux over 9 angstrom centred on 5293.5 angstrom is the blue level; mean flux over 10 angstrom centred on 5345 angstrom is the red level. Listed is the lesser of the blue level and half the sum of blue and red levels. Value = 10.6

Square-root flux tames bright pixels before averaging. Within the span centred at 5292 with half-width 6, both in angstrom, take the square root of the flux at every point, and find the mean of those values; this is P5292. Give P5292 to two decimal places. 3.27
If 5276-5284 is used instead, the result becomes 3.24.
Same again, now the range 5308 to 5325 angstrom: 3.27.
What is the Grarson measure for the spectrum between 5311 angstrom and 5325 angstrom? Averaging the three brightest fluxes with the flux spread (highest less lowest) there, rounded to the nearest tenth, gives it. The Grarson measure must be 6.0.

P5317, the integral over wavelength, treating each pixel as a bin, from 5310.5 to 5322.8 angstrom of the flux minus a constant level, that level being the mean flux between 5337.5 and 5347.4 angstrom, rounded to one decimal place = 2.9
